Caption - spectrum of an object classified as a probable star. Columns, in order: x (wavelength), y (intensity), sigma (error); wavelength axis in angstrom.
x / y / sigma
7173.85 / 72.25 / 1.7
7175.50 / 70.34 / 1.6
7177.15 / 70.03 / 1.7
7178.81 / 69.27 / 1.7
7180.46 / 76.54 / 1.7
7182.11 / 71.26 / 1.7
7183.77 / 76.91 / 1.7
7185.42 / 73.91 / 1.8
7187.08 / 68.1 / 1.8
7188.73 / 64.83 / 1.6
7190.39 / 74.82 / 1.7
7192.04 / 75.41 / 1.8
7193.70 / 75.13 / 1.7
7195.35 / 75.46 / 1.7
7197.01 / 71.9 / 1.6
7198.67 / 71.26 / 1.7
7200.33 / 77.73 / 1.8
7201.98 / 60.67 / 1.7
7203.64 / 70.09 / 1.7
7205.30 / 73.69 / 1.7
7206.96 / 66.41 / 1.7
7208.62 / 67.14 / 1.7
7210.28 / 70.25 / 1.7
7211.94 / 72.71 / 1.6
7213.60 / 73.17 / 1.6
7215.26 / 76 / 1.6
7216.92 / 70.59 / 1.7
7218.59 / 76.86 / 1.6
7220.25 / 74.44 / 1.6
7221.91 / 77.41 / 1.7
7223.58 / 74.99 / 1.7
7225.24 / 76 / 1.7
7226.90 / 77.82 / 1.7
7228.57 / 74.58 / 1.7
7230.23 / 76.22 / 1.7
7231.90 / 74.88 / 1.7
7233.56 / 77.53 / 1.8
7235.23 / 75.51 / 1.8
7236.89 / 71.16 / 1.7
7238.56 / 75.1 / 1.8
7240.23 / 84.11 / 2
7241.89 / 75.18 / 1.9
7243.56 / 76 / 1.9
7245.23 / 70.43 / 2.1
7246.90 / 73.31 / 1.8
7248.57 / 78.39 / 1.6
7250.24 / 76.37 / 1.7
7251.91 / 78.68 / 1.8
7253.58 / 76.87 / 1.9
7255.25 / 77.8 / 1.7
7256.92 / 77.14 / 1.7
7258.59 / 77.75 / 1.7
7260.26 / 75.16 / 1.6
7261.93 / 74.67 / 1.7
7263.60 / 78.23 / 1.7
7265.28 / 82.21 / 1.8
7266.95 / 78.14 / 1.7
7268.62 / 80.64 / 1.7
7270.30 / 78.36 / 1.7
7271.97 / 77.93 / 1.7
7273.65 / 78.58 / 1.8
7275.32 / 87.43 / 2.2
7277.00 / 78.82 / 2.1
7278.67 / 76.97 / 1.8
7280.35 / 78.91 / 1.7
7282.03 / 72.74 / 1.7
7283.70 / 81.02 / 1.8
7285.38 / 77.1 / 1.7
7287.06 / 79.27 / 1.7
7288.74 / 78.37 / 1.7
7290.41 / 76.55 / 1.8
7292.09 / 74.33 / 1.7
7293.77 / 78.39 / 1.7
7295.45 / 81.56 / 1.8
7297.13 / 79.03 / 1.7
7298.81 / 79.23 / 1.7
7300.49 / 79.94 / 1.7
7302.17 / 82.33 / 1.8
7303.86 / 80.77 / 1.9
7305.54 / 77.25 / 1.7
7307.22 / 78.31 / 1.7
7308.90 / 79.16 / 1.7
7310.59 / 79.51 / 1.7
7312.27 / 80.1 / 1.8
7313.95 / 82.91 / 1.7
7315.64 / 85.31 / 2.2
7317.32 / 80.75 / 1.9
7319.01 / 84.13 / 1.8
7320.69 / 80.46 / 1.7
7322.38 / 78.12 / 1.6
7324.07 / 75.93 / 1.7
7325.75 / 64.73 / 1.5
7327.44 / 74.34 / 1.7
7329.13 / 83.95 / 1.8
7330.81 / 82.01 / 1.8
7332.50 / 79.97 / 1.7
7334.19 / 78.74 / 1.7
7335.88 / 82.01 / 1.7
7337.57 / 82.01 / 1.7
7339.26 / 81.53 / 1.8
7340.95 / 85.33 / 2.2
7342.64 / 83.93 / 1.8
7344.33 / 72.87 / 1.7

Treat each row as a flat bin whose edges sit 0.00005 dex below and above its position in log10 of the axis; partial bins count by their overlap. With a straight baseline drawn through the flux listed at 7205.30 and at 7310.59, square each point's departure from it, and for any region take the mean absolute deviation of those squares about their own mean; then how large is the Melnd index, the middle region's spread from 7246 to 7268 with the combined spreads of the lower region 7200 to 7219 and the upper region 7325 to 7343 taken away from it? -66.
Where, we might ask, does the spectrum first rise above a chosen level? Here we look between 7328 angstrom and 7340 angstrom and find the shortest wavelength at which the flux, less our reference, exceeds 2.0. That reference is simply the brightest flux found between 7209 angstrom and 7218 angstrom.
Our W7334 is 7329.13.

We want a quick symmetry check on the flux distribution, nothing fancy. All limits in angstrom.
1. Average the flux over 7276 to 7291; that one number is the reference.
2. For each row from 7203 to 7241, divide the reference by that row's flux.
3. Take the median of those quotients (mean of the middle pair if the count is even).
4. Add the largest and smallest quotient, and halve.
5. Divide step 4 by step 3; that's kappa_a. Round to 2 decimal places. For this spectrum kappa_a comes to 1.01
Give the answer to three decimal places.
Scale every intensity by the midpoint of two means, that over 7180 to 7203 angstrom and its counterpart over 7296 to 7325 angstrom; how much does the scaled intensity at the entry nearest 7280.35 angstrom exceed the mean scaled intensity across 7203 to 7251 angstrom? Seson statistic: 0.060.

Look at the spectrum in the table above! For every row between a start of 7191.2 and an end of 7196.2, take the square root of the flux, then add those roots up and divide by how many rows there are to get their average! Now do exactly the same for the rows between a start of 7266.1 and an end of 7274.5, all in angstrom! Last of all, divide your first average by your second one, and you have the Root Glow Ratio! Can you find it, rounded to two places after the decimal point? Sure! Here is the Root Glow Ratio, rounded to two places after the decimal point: 0.98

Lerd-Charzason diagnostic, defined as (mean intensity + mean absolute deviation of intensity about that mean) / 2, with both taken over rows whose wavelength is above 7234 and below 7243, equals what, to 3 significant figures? 39.7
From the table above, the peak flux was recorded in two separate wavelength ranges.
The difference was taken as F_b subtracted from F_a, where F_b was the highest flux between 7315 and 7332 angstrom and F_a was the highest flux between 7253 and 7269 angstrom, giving -3.1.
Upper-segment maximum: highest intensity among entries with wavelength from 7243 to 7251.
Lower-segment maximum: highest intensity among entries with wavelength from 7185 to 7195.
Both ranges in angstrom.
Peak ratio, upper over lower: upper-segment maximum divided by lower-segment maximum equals 1.04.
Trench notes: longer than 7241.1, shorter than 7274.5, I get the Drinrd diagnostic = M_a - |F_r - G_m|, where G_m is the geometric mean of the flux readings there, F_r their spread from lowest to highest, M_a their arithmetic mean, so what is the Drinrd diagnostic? 12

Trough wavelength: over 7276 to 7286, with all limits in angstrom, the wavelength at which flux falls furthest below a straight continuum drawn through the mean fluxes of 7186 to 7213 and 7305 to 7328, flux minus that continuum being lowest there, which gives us 7282.03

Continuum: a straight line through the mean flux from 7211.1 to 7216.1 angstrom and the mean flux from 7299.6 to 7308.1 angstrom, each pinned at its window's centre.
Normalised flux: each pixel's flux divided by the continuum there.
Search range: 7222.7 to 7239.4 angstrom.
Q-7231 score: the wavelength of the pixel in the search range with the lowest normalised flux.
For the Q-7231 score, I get 7236.89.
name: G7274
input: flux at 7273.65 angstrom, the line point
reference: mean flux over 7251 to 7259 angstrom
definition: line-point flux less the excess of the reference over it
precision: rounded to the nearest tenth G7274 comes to 79.5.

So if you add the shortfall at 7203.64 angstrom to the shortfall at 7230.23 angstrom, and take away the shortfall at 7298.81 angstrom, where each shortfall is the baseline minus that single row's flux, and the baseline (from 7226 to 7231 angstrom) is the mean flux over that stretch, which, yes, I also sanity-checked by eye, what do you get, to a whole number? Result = 9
